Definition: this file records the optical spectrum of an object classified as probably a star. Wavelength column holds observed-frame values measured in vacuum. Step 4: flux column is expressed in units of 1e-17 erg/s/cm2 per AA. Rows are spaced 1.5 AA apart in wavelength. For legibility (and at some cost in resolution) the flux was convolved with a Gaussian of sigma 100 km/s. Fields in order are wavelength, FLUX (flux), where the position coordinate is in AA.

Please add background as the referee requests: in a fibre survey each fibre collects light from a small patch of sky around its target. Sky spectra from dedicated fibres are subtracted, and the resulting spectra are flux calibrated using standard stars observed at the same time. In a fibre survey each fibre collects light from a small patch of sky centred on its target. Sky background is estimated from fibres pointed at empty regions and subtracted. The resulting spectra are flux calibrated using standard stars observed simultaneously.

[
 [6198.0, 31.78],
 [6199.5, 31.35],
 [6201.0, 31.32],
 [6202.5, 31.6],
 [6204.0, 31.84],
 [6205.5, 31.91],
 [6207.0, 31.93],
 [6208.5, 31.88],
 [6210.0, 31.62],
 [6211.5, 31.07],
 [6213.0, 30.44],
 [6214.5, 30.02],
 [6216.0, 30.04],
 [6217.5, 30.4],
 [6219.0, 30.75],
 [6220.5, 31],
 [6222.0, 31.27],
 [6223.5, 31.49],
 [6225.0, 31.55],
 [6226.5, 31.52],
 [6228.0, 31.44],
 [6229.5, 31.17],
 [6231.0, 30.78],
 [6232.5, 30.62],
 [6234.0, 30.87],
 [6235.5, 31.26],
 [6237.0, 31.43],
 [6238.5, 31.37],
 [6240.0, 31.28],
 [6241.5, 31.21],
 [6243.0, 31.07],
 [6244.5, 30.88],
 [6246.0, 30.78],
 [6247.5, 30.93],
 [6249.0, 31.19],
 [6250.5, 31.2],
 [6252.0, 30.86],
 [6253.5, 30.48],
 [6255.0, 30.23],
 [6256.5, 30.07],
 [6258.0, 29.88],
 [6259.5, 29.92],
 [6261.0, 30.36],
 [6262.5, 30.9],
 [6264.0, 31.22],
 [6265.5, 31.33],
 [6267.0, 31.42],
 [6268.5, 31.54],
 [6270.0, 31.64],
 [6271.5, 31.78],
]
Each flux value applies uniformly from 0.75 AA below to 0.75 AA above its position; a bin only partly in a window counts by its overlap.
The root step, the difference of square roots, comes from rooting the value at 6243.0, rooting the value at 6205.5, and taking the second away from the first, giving -0.075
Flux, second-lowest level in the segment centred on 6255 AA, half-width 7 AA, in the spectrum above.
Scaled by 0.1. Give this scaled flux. 2.99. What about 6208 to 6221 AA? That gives 3.00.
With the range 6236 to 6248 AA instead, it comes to 3.09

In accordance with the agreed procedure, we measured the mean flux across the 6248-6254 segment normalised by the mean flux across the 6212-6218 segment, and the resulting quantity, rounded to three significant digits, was 1.02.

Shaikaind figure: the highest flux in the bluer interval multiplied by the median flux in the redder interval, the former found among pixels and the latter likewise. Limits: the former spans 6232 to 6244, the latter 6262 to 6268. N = 983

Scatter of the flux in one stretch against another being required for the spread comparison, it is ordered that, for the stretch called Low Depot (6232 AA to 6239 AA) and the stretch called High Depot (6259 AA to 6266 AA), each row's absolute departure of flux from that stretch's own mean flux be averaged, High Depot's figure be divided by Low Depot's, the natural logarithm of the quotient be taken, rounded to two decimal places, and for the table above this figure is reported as 0.51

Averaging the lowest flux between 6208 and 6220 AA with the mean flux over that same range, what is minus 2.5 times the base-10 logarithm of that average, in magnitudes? -3.71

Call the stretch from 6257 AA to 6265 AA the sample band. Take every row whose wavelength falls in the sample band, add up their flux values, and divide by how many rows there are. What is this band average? 30.5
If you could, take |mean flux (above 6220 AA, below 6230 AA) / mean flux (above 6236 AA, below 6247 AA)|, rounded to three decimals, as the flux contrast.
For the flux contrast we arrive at 1.007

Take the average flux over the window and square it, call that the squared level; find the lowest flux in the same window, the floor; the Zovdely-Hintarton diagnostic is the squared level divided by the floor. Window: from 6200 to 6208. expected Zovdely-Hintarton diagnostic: 32.1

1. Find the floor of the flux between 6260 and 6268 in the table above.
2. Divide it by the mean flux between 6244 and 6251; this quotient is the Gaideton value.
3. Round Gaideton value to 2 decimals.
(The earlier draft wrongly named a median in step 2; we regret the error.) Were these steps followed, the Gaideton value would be 0.98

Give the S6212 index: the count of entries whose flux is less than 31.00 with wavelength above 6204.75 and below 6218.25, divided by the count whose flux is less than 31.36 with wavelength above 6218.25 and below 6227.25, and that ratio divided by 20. 0.067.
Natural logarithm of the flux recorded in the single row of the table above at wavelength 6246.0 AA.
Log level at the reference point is 3.43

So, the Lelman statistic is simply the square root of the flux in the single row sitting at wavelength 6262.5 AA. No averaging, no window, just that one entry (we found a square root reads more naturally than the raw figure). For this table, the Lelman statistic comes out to 5.56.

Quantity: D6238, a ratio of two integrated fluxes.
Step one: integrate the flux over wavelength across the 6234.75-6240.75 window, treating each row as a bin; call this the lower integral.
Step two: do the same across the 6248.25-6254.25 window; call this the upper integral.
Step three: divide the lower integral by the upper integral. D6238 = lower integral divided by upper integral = 1.01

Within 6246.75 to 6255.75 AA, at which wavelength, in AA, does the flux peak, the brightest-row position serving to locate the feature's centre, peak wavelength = 6250.5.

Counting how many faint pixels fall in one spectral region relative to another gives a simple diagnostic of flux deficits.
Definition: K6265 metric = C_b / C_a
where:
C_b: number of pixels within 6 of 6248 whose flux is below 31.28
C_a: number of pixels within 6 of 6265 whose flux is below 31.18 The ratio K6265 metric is 2.67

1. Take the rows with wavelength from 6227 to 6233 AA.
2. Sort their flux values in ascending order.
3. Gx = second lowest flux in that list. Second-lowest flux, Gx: 30.78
